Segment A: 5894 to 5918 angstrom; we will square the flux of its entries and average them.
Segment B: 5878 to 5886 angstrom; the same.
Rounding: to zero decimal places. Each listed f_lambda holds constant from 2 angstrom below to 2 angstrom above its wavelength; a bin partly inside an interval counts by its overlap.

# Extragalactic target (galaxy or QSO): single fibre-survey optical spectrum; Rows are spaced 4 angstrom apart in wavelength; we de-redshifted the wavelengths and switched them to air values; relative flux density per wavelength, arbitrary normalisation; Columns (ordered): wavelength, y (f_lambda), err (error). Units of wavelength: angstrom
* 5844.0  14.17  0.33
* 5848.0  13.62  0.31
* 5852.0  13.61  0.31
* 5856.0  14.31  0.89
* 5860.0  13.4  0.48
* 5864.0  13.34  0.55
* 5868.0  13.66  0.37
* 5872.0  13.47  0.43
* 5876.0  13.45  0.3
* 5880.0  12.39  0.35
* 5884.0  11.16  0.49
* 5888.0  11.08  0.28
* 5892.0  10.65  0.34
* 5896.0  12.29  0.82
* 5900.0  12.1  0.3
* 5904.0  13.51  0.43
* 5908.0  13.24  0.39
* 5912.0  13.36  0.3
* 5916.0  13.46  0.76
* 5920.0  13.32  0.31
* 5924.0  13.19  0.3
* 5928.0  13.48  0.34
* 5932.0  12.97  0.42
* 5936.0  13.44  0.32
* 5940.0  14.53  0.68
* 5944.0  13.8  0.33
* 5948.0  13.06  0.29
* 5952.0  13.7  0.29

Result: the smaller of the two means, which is 139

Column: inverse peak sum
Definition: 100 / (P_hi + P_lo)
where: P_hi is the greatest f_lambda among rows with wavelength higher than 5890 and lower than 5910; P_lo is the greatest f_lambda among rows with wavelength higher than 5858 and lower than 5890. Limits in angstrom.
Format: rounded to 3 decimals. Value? 3.681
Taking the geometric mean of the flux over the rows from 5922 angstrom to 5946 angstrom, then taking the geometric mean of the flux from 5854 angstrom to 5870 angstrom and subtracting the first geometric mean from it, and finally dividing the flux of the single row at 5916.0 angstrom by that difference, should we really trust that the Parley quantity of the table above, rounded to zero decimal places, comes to 119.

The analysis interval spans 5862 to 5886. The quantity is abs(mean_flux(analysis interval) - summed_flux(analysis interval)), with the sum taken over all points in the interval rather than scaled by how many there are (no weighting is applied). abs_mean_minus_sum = 65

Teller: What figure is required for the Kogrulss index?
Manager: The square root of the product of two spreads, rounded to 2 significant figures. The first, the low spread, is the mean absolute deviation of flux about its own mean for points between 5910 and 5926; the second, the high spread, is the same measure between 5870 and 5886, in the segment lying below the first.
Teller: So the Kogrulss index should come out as 0.26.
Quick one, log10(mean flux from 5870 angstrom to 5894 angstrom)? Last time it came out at 1.08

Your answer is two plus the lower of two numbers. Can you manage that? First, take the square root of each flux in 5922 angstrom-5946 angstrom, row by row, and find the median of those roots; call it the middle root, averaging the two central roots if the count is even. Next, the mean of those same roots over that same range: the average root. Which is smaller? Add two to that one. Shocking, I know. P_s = 5.67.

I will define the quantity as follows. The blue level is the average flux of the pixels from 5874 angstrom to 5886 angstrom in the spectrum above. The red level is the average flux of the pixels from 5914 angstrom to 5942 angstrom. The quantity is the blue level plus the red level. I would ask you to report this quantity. 25.8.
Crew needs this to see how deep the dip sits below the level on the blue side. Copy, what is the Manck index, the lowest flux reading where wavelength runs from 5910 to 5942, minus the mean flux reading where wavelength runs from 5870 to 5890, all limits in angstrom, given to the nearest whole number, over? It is 1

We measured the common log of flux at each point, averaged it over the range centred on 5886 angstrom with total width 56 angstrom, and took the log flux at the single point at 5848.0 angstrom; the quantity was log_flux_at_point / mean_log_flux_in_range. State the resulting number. 1.03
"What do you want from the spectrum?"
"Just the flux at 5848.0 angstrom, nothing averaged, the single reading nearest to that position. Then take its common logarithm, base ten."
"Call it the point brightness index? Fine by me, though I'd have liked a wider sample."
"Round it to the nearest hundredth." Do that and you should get 1.13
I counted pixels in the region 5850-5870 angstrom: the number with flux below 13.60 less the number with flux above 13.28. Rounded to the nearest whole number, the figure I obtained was -3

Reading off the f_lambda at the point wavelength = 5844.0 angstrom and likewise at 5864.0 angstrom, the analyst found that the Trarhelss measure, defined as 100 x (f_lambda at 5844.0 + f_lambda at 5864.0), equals 2751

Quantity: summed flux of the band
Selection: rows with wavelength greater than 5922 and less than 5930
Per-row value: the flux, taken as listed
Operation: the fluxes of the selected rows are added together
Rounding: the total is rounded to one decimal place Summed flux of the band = 26.7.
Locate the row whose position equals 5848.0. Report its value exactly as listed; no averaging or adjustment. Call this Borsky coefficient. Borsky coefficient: 13.62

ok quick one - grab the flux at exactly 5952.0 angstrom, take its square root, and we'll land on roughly 3.70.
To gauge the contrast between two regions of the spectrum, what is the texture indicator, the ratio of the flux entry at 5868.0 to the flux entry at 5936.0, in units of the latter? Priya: 1.016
